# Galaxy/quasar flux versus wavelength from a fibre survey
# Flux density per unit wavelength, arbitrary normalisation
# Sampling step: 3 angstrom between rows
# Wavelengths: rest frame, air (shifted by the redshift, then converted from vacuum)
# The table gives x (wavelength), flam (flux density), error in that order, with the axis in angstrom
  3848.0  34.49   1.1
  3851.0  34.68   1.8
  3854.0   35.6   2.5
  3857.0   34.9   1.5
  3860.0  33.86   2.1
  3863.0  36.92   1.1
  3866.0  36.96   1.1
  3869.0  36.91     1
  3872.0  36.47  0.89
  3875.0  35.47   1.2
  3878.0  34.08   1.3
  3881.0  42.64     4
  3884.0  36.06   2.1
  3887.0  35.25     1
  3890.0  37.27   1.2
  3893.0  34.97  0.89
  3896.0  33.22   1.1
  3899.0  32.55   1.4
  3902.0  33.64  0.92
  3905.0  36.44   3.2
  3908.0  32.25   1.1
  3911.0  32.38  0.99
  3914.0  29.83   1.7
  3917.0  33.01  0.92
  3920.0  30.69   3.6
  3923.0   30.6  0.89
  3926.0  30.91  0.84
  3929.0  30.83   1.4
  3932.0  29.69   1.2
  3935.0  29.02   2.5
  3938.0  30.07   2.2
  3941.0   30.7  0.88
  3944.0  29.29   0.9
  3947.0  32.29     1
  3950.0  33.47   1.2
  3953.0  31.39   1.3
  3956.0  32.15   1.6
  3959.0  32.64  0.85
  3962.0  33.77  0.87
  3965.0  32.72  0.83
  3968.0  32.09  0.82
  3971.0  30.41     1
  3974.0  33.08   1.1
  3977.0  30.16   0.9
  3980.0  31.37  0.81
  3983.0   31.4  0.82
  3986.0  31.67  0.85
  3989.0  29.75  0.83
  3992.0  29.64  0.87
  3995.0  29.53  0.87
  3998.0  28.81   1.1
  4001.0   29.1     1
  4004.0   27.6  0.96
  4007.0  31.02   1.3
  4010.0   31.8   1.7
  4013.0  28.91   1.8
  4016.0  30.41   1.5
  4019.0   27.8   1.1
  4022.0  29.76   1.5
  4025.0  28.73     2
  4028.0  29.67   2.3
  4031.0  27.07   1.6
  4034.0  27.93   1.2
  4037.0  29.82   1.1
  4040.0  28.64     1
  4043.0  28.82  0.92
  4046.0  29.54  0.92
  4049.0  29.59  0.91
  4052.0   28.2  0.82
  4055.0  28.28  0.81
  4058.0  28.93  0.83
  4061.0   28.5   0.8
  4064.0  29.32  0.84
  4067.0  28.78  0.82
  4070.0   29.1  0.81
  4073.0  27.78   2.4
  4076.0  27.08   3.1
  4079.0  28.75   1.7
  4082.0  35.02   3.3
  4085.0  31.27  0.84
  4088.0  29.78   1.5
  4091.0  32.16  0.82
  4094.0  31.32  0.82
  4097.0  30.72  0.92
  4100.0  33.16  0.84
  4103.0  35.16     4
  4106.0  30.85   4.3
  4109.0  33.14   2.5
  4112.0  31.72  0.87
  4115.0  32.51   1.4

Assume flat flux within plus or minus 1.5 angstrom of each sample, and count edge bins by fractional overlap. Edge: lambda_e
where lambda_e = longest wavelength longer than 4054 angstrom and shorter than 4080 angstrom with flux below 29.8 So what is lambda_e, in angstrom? 4079.0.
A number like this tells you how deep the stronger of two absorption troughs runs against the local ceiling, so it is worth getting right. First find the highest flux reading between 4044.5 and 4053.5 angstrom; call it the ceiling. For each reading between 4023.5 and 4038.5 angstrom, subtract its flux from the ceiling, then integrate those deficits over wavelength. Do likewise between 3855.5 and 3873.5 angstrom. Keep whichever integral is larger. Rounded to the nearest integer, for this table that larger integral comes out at 14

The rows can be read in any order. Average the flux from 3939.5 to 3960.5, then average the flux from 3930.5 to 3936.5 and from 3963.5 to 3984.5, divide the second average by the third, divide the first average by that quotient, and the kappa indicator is 34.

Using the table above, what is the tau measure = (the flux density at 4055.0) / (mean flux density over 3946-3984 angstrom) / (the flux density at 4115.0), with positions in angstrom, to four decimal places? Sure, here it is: 0.0271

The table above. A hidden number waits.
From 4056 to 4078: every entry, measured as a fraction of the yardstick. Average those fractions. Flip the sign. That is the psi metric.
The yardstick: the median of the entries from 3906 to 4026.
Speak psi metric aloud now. -0.93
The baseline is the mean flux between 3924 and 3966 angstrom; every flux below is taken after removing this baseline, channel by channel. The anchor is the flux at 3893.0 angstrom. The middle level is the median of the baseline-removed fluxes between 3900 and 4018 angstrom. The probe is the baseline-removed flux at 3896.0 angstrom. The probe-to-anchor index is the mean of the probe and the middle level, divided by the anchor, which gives 0.20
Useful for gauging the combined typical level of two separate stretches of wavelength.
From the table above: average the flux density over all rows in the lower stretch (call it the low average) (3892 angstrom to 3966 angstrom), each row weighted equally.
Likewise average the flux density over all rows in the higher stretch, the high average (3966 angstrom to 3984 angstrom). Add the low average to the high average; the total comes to 63.4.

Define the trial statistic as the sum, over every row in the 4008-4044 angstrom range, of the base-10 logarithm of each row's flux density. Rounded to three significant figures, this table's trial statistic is 17.6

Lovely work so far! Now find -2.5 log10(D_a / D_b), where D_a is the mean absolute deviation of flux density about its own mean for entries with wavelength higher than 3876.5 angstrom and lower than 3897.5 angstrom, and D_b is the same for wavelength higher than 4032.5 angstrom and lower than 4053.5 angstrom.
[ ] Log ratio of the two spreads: -1.4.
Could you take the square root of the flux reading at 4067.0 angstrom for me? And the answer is 5.36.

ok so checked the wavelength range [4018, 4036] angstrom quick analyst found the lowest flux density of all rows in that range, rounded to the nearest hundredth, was 27.07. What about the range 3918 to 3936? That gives 29.02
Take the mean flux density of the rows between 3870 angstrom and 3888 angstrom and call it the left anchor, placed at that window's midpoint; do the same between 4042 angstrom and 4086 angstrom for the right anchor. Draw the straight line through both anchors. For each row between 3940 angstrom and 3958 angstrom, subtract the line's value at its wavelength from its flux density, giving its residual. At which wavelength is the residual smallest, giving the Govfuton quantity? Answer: 3944.0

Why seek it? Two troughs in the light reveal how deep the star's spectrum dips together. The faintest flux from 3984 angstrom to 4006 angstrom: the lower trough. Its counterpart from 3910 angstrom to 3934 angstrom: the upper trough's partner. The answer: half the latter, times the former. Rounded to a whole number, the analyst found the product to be 410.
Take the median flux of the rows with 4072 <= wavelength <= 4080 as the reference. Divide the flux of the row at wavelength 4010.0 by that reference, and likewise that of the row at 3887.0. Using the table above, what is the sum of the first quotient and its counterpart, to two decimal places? 2.41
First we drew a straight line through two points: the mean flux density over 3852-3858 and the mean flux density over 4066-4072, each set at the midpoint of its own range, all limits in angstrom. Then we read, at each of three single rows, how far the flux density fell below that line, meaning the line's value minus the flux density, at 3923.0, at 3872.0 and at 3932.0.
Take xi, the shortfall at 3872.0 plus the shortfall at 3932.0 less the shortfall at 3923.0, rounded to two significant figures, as -1.1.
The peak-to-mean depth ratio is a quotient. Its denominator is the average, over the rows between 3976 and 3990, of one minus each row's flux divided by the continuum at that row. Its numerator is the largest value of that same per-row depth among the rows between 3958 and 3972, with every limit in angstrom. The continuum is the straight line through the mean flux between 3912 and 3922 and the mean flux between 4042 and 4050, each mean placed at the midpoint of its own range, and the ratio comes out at 0.0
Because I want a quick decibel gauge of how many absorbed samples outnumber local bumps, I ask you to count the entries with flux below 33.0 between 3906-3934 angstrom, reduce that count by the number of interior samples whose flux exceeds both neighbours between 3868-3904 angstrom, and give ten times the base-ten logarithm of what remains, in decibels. 7.8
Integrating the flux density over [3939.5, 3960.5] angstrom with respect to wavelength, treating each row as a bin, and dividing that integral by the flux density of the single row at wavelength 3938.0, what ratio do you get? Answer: 22.1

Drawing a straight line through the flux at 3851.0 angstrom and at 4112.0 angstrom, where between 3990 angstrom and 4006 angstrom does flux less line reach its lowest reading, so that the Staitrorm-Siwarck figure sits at 4004.0 angstrom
